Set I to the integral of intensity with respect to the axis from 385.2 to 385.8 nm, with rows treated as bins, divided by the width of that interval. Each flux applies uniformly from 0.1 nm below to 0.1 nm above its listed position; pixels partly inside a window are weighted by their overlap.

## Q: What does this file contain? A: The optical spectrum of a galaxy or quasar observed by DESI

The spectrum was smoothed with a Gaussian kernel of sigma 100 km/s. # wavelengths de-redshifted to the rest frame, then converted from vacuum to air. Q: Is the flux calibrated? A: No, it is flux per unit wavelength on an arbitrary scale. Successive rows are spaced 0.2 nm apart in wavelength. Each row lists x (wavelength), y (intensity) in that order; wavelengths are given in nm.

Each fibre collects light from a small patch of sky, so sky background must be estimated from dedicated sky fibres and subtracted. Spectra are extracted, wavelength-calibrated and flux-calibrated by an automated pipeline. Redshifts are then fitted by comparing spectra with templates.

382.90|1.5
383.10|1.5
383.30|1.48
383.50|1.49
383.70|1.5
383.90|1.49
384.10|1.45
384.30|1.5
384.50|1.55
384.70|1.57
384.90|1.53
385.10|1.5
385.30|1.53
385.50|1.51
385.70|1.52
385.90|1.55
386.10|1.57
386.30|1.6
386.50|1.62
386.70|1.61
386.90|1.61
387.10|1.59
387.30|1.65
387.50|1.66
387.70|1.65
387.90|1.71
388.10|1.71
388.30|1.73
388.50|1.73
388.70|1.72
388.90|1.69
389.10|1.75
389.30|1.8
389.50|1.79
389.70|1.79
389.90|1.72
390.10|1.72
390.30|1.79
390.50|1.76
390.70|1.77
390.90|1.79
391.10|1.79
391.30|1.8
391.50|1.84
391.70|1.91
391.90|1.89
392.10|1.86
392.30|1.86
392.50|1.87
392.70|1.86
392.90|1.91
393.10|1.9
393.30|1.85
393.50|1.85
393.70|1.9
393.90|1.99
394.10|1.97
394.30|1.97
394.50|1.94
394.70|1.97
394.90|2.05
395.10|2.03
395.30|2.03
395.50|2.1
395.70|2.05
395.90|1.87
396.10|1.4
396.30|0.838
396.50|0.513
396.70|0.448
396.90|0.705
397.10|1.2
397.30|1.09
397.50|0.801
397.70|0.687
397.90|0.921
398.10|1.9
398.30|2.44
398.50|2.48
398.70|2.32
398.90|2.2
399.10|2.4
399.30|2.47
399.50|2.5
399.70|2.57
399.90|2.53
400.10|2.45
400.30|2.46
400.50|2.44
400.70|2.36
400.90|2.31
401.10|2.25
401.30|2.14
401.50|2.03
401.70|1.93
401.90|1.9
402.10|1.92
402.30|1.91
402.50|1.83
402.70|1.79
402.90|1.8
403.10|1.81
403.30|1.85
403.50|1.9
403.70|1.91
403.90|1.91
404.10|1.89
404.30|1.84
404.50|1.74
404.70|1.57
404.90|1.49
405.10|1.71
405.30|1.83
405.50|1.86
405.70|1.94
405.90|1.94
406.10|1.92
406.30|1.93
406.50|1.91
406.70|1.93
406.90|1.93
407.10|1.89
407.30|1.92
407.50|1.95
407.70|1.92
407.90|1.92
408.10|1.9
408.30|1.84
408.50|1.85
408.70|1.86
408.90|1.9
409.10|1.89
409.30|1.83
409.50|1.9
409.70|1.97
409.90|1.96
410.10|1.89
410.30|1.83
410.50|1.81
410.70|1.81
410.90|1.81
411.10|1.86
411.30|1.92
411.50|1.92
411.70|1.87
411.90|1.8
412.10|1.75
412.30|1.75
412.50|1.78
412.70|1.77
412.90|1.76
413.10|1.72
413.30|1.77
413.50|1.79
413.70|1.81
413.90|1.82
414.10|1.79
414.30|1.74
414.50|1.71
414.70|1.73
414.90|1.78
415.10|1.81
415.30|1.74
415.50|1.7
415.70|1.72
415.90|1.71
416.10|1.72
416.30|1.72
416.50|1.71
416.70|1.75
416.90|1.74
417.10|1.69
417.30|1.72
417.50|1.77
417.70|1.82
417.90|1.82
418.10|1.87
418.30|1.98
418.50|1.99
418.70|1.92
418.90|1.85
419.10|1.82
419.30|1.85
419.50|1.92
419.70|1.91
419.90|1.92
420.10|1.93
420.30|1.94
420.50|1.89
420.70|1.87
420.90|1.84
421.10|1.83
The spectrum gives 1.52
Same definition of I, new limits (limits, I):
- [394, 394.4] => 1.97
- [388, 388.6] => 1.72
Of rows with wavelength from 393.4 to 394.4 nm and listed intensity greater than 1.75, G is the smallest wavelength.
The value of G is 393.50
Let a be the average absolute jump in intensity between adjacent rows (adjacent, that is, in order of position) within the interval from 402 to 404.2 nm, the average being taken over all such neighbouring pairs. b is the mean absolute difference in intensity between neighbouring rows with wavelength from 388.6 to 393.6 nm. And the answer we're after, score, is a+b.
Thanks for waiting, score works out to 0.05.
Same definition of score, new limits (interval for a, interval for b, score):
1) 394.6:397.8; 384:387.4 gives 0.23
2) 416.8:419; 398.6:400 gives 0.14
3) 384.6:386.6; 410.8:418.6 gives 0.06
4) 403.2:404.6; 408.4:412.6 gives 0.07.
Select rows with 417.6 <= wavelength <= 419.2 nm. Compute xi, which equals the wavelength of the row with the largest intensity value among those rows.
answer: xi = 418.50 nm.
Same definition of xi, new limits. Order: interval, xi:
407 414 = 409.70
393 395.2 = 394.90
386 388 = 387.90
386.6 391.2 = 389.30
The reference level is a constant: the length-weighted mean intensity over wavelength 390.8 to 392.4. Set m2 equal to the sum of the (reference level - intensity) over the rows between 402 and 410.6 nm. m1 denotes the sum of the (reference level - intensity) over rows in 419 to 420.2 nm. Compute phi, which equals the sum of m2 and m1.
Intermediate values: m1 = -0.3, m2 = -1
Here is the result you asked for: -1.2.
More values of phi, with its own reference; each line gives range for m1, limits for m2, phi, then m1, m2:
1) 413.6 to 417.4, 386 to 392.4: 5.4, 1.9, 3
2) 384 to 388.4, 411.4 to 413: 6.0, 5.6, 0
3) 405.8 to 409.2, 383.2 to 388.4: 5.9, -1.1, 7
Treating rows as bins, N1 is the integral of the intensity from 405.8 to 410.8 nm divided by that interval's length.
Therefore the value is 1.90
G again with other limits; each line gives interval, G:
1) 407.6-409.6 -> 407.70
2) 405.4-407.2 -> 405.50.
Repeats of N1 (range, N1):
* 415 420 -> 1.81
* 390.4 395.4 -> 1.89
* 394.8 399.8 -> 1.68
